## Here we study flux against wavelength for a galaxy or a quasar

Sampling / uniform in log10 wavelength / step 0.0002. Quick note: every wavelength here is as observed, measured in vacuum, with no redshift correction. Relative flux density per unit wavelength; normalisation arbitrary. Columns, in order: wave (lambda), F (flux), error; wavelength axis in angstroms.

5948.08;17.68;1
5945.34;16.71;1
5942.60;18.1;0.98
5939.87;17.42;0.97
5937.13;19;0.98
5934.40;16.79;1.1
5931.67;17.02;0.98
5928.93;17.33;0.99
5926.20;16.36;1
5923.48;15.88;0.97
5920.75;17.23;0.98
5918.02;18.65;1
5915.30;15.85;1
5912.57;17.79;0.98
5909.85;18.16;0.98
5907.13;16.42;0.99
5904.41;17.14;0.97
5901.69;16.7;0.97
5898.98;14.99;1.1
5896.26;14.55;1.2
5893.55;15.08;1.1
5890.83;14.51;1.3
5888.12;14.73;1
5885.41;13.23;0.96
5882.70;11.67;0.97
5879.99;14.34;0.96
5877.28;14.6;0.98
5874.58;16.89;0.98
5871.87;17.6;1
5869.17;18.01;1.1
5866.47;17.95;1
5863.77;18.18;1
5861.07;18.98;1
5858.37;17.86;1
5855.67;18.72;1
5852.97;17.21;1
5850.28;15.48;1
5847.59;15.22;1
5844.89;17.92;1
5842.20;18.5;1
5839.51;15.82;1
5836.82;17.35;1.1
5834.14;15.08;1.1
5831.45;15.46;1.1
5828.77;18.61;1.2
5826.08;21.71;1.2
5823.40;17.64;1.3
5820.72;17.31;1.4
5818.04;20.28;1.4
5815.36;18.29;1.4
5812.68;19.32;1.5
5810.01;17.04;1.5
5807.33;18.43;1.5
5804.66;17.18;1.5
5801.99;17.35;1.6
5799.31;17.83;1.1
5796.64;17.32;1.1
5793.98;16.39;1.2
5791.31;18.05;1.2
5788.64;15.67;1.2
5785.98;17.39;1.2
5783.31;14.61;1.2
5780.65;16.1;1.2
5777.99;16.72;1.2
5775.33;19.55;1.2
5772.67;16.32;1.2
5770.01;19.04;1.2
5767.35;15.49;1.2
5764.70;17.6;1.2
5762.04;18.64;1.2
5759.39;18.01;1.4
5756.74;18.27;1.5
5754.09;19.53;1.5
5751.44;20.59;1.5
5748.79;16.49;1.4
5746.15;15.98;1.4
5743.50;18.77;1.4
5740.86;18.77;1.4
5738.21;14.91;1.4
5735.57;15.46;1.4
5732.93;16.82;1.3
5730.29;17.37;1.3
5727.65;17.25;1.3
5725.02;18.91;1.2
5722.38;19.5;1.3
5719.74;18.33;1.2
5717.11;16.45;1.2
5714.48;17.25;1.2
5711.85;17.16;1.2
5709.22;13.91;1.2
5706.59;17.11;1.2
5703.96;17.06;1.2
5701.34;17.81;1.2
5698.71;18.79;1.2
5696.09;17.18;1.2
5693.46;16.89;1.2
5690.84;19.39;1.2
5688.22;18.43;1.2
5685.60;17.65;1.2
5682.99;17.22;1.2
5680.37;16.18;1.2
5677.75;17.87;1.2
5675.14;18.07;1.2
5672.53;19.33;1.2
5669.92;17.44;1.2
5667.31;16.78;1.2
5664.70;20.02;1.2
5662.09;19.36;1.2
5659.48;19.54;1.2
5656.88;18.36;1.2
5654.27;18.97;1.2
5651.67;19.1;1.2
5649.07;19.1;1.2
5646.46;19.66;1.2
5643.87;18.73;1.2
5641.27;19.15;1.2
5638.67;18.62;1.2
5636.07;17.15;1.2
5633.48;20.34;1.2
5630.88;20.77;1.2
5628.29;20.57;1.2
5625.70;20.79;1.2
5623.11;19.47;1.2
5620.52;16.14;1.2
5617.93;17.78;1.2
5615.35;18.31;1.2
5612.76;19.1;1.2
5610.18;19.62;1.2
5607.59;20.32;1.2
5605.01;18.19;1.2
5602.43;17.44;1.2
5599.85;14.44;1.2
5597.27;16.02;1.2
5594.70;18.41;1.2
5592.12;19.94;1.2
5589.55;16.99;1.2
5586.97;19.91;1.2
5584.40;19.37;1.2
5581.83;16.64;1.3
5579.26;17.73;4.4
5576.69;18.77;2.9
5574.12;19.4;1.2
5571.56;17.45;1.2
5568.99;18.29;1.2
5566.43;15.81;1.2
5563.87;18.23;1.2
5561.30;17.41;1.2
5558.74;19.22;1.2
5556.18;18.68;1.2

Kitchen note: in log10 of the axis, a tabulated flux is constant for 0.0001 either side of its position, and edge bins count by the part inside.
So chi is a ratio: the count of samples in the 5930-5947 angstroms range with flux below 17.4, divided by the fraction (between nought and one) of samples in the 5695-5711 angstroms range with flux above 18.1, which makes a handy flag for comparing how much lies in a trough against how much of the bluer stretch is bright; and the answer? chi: 18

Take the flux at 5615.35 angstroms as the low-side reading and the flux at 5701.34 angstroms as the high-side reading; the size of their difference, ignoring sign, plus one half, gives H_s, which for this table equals 1.0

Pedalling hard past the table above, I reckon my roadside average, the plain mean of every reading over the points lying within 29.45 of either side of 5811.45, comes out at 17.5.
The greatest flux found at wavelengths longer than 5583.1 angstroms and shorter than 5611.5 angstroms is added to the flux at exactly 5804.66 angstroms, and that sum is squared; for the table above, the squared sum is 1406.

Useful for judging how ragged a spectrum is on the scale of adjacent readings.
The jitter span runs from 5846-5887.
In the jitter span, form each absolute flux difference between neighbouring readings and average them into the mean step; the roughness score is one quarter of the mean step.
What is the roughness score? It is 0.26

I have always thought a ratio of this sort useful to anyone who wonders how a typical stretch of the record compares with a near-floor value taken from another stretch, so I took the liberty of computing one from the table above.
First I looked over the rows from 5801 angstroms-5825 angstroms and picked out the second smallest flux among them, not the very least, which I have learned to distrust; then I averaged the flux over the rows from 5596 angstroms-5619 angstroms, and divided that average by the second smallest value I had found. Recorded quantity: 1.04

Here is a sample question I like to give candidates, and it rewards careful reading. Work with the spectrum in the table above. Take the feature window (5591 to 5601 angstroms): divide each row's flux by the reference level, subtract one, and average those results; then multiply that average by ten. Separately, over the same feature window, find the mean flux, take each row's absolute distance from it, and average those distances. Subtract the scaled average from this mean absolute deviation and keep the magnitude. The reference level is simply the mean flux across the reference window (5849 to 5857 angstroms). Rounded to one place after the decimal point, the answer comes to 1.9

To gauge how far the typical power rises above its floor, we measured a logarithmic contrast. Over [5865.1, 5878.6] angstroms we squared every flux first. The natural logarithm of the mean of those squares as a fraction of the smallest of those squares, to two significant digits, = 0.31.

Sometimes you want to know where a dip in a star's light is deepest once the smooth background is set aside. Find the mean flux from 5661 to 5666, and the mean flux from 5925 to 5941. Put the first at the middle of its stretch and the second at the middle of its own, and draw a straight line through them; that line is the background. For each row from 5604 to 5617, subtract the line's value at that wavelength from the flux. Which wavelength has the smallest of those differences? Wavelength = 5605.01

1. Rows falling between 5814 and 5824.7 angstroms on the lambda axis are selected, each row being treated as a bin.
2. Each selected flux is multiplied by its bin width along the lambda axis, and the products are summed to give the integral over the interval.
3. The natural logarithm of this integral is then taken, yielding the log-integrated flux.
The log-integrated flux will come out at 5.3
